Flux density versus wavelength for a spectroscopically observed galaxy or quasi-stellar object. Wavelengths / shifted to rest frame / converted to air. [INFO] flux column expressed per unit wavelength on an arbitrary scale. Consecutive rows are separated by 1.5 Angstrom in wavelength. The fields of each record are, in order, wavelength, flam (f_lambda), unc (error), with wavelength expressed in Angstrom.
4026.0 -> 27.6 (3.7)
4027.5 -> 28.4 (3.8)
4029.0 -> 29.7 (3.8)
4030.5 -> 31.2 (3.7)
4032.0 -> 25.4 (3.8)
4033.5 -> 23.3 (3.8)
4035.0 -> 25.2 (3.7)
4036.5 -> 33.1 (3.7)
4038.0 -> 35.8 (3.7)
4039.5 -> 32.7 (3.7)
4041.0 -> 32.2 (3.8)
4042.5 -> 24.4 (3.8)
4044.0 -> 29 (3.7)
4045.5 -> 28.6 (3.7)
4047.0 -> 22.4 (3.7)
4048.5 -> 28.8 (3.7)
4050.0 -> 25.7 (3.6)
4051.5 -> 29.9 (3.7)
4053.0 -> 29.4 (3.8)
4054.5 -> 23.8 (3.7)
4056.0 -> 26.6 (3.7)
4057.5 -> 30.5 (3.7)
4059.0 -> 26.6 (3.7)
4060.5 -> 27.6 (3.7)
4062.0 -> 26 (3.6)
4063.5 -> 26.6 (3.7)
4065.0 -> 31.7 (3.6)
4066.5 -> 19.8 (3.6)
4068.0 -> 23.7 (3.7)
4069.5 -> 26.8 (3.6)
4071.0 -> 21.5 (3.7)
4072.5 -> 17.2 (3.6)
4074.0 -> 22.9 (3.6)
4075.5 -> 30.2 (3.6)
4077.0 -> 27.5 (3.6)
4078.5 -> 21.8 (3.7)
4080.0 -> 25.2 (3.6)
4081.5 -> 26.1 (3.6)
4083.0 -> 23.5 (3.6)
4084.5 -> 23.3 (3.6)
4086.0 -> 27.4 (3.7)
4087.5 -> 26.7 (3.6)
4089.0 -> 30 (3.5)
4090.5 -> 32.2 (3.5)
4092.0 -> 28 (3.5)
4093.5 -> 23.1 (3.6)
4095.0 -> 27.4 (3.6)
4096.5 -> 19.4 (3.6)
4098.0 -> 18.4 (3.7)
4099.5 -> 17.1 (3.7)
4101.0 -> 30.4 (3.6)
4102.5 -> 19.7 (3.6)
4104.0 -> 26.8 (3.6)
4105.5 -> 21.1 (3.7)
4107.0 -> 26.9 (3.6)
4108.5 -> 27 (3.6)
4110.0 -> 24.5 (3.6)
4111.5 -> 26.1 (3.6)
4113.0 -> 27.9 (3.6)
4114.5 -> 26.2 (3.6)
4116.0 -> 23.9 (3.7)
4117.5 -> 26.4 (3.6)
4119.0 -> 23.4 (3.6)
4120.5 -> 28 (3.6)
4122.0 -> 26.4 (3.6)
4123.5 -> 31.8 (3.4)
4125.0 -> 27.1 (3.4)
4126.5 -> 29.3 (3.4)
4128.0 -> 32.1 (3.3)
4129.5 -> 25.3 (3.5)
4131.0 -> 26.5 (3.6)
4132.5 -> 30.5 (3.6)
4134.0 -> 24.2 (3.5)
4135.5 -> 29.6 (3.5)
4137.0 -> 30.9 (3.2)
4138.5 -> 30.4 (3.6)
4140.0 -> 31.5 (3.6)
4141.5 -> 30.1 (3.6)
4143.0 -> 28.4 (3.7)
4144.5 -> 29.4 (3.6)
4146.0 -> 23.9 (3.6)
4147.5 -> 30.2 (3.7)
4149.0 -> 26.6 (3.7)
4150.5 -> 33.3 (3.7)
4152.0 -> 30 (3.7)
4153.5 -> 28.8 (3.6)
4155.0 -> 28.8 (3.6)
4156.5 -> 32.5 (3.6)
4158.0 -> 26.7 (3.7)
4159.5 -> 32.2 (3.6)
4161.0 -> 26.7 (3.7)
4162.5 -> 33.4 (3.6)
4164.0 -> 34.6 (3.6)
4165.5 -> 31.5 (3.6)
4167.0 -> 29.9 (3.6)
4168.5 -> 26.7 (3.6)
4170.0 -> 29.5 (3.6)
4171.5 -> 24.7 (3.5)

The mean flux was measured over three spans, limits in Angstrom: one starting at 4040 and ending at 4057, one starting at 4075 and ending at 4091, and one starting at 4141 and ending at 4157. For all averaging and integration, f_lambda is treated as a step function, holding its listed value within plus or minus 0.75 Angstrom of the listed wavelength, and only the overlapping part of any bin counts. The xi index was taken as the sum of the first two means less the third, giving 24.8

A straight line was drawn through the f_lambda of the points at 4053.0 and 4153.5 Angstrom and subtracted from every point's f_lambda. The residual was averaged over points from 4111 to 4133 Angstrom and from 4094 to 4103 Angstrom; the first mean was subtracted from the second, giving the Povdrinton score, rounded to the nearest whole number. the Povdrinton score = -5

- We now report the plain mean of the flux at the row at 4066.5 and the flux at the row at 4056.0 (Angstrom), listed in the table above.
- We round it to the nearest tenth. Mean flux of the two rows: 23.2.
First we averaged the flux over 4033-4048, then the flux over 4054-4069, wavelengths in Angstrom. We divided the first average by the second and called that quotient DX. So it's 1.09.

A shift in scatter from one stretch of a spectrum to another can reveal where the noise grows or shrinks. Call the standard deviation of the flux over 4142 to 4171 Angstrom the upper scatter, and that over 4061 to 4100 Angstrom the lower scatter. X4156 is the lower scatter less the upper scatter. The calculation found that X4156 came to 1.4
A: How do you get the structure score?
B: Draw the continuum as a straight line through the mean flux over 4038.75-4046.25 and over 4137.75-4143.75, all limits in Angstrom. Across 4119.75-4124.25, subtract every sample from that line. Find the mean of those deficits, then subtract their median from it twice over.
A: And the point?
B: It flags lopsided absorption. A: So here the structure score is -2.7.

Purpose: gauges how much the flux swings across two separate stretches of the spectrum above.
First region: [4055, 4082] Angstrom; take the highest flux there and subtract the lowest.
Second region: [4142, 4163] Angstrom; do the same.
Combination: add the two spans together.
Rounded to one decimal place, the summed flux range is 24.0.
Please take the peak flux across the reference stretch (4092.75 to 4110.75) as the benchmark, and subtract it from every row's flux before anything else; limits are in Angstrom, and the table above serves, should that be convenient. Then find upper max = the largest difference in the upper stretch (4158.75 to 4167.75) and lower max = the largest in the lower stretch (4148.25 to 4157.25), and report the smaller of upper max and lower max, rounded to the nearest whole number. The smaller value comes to 3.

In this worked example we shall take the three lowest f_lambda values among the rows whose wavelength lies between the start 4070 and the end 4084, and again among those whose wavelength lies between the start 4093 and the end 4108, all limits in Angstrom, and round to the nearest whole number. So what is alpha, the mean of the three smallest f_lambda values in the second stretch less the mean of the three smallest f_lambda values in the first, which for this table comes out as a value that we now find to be -2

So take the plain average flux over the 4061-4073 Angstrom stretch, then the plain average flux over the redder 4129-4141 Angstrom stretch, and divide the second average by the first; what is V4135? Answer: 1.18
